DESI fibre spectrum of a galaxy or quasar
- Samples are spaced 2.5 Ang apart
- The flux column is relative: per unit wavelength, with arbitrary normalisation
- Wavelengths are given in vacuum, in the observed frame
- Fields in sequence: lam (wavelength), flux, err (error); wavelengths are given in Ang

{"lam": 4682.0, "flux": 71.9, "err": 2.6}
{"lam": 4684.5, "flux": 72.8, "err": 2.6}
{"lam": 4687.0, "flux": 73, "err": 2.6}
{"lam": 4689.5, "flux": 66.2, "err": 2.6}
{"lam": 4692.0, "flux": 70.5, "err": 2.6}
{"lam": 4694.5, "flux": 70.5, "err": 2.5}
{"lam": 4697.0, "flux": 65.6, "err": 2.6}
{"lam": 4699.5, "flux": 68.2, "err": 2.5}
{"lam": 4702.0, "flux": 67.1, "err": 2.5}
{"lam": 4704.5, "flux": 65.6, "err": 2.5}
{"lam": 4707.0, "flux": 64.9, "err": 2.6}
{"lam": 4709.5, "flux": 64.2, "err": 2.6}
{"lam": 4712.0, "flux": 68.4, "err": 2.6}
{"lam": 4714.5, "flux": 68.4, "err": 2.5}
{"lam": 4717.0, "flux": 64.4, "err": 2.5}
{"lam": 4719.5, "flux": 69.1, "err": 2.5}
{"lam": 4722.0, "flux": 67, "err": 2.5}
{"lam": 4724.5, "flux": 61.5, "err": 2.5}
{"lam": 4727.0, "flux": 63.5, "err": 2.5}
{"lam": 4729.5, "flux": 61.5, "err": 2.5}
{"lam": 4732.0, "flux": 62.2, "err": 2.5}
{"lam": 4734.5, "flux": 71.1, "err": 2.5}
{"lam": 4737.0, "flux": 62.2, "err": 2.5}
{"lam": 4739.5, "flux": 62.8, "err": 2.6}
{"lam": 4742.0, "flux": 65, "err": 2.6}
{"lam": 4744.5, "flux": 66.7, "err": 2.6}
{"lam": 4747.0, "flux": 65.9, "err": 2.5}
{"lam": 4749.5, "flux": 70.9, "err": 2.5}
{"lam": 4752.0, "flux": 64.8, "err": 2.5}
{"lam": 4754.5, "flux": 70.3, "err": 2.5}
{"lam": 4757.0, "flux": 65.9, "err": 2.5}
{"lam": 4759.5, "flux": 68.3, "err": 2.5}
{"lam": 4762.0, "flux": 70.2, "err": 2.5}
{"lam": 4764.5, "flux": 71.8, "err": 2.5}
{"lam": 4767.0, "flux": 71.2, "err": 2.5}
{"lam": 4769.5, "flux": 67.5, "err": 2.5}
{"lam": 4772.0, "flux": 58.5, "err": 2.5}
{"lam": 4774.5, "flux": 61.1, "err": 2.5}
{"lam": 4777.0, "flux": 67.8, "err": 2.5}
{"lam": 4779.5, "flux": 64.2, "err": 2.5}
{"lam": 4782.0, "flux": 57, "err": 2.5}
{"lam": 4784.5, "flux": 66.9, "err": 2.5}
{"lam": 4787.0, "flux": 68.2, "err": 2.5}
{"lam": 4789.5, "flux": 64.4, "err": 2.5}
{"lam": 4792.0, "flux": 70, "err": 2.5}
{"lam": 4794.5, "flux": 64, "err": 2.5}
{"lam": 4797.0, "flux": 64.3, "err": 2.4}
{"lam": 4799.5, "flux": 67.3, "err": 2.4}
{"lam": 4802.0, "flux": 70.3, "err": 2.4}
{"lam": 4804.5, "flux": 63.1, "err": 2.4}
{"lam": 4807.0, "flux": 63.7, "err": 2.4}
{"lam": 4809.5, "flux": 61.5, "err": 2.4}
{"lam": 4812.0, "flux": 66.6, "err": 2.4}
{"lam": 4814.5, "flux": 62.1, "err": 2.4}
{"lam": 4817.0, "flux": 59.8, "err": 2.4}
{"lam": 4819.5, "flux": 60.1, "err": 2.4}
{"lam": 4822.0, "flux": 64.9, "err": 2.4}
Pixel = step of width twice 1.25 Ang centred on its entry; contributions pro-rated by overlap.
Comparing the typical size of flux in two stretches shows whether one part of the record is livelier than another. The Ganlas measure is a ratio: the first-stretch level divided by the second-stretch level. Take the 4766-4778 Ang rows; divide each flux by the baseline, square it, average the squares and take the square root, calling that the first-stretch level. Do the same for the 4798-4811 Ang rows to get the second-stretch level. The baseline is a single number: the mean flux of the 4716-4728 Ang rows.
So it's 1.00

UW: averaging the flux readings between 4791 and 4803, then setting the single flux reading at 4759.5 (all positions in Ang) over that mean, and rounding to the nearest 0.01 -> 1.02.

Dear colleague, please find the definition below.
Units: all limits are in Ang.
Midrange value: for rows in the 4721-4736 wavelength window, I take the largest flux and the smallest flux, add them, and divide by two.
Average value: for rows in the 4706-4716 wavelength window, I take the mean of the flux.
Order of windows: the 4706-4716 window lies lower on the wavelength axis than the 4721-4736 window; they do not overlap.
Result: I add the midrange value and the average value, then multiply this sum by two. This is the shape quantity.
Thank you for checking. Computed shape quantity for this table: 266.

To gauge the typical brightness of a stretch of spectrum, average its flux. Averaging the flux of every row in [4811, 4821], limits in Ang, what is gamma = 62.1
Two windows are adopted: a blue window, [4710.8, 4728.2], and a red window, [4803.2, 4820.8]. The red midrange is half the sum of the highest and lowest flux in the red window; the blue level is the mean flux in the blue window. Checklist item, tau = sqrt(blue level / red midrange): 1.02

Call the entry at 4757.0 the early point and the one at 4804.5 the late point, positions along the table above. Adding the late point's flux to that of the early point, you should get 129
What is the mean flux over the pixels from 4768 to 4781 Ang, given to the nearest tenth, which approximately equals 63.8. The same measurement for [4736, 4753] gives 65.5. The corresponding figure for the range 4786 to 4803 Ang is 66.9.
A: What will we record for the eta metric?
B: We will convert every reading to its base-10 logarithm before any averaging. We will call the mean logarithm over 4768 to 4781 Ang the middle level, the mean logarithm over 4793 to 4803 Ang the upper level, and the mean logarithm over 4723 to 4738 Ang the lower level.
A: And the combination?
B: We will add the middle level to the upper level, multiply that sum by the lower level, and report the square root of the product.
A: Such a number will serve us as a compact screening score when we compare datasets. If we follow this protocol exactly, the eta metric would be 2.56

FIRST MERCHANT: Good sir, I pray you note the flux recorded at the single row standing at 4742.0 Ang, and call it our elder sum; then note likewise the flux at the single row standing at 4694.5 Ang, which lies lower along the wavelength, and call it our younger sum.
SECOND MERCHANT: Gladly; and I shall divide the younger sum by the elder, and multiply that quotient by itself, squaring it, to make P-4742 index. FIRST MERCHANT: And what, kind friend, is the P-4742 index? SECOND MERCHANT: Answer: 1.18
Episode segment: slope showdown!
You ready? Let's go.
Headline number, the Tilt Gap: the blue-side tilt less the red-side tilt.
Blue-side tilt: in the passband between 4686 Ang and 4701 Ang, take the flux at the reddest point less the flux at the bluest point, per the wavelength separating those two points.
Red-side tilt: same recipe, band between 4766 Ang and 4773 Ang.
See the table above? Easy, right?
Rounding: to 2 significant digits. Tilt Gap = 2.2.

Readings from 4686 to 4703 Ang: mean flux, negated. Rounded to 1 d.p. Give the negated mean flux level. -68.7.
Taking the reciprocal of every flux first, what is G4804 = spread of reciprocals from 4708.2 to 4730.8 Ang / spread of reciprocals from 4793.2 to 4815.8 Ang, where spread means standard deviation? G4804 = 1.1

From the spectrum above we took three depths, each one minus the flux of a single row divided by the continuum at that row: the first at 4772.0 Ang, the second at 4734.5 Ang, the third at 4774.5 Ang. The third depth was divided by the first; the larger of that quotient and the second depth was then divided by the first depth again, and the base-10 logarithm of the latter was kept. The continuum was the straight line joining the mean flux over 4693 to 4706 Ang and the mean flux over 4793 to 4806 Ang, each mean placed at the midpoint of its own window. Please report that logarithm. 0.8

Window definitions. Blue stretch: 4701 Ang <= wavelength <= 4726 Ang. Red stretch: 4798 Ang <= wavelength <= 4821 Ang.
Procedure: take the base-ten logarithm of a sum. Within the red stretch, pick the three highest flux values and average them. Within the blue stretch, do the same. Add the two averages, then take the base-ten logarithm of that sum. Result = 2.14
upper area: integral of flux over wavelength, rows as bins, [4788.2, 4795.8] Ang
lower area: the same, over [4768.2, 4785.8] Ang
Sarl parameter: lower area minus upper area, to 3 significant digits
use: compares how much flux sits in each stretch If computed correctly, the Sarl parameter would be 612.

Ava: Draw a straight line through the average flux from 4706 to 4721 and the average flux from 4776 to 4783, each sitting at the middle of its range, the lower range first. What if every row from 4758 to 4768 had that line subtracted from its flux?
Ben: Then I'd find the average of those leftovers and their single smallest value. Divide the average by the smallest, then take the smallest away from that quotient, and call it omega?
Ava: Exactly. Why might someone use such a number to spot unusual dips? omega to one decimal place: -2.7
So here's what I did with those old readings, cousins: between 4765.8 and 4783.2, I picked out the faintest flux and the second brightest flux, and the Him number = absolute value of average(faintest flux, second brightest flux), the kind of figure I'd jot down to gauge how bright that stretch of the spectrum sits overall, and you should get 62.4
